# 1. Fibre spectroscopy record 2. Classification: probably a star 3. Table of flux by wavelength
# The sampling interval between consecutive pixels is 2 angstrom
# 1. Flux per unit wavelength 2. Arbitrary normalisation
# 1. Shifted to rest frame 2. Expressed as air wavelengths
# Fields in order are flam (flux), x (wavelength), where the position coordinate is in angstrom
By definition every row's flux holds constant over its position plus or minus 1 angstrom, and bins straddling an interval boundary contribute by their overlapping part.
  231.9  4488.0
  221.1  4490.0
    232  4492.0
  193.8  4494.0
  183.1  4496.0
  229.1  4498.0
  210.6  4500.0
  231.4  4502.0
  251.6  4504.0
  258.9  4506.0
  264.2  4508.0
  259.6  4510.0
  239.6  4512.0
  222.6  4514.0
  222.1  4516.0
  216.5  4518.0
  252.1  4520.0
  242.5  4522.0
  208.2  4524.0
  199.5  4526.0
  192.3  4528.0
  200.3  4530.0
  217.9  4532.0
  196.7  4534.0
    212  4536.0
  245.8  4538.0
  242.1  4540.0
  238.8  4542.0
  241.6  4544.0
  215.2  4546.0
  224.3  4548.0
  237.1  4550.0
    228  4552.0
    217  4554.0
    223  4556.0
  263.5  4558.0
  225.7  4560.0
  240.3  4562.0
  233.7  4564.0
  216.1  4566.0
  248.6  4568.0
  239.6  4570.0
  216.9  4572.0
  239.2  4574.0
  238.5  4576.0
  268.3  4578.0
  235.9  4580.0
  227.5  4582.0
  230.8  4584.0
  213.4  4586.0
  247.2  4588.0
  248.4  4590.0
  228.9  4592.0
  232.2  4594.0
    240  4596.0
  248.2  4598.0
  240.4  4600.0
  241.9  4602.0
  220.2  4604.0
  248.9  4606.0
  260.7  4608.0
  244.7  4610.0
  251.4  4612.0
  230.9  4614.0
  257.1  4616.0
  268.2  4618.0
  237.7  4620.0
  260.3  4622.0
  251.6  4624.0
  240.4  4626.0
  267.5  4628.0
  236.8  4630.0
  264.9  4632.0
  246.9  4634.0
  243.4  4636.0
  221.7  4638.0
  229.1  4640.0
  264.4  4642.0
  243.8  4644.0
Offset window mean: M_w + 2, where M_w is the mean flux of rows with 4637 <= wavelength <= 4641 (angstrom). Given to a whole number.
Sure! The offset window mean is 227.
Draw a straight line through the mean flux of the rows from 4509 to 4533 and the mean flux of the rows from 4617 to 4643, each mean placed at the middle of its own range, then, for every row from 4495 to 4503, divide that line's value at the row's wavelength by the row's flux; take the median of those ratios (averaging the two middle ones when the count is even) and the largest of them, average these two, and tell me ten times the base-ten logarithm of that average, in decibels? 0.37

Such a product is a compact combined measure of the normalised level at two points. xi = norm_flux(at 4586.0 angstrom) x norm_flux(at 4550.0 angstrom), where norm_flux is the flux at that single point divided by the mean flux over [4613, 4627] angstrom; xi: 0.81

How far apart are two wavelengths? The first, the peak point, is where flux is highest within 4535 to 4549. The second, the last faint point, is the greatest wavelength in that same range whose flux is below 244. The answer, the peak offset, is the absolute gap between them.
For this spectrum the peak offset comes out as 10 angstrom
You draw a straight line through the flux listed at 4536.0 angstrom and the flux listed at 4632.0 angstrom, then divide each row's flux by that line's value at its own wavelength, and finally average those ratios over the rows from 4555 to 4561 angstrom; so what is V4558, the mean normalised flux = 1.06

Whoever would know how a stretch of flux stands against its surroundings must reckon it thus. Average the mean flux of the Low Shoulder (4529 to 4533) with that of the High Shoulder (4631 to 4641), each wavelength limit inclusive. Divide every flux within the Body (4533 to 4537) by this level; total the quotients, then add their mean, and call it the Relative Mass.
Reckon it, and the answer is 2.72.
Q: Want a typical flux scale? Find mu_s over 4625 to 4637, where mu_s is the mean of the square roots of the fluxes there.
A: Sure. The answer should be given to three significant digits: 15.8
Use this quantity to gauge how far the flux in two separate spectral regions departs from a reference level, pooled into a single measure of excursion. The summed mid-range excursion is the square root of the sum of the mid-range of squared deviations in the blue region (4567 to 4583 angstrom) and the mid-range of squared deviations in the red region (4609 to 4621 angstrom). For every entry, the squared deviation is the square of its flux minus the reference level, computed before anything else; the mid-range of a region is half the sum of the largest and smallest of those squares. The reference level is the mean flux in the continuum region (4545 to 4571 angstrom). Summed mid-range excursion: 36.7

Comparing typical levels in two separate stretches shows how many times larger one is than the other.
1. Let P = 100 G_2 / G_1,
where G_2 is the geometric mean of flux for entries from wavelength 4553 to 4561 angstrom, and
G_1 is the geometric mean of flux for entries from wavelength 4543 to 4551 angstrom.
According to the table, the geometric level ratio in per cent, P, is 101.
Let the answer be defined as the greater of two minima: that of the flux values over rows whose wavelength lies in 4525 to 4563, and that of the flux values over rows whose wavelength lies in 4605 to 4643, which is 222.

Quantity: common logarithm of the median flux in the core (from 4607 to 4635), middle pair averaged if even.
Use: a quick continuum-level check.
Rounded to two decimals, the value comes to 2.40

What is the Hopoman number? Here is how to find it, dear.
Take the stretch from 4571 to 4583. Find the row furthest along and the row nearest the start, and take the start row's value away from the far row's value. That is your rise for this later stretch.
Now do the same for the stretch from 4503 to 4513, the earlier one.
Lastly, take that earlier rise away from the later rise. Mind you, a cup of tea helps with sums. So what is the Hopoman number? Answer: 23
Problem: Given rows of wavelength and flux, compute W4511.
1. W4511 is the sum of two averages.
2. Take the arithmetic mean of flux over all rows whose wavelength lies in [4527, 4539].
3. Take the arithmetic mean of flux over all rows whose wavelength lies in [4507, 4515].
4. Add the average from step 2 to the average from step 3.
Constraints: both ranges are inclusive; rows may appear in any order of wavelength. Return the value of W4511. 457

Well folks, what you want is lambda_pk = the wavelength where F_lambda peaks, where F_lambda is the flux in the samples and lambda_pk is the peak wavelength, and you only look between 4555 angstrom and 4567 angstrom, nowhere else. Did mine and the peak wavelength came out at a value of 4558.0 angstrom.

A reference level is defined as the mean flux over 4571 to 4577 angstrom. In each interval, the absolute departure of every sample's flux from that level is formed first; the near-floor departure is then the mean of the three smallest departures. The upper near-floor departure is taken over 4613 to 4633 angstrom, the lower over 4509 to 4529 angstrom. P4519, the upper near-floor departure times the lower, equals 35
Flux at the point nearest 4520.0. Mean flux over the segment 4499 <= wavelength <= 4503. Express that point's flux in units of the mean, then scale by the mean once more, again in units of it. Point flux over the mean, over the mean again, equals 0.0052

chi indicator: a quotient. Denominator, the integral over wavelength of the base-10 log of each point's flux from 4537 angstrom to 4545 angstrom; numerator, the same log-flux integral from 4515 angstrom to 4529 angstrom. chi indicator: 1.7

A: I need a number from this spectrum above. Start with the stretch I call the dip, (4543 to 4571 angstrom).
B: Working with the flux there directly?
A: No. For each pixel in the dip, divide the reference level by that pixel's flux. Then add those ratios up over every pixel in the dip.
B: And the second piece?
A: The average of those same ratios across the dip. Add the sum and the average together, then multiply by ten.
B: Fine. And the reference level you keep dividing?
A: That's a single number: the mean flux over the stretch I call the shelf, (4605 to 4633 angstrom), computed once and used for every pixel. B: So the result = 163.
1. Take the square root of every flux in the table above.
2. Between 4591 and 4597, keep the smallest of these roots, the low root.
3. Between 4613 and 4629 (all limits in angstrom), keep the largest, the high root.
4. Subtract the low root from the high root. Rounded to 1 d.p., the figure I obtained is 1.2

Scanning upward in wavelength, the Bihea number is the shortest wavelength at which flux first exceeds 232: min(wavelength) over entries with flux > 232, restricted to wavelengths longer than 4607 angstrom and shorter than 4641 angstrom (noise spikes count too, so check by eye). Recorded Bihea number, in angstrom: 4608.0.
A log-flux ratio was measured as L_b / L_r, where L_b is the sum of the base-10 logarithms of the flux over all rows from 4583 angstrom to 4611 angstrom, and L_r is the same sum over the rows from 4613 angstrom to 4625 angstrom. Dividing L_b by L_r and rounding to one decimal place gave 2.3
